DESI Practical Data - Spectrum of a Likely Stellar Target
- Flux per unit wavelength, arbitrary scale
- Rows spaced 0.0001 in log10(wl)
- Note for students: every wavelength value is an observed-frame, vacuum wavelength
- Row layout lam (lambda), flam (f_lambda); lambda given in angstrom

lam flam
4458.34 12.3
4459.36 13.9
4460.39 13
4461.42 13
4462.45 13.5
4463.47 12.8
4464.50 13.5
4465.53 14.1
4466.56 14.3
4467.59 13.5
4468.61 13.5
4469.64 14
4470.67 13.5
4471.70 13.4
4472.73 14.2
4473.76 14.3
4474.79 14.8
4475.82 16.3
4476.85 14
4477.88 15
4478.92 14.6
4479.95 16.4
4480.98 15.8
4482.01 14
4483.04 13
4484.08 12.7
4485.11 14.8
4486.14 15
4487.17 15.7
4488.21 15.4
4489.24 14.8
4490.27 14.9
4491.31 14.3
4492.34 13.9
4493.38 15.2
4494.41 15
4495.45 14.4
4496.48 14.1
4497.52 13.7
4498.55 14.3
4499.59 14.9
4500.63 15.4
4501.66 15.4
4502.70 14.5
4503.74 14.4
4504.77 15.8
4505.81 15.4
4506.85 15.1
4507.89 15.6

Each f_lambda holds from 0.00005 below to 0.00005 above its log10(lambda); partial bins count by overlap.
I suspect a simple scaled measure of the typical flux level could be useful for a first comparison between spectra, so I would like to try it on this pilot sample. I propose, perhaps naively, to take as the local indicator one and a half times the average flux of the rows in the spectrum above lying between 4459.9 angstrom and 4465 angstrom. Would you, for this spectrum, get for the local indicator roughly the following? 19.7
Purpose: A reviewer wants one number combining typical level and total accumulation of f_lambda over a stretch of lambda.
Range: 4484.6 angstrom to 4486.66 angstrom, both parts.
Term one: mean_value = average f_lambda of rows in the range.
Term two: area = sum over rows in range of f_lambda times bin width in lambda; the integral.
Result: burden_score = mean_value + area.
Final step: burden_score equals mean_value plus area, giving 45.7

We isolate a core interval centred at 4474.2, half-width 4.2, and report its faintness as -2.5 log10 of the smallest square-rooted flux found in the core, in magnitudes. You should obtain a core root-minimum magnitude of -1.41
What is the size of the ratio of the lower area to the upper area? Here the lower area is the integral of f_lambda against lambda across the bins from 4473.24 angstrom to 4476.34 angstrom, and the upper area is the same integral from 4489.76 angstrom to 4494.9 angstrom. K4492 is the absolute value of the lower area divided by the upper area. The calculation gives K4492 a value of 0.62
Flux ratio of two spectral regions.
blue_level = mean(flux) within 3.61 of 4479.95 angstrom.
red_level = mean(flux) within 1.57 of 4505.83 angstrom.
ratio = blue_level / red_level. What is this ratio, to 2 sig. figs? 0.95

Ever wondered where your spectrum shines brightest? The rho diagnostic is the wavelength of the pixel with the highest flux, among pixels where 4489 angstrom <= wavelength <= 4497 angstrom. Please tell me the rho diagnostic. 4493.38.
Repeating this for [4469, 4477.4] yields 4475.82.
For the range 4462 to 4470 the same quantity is 4466.56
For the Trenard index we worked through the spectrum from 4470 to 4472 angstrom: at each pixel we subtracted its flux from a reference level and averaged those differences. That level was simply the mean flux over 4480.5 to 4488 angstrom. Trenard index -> 1.0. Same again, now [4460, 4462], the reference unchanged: 1.4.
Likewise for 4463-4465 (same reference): 1.3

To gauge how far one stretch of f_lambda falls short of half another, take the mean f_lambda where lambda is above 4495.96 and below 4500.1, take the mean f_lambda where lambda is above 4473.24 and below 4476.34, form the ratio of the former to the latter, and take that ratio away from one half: -0.442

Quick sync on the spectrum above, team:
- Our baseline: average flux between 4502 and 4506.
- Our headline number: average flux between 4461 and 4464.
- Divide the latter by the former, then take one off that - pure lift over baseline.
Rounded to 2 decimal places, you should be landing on -0.13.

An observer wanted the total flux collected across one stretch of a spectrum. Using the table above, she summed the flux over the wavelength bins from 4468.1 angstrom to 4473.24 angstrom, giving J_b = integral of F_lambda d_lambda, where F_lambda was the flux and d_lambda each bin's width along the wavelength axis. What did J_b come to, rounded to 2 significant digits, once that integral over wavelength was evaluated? 71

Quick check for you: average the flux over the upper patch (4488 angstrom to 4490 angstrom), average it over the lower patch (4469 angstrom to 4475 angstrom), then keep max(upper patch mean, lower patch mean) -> 15.1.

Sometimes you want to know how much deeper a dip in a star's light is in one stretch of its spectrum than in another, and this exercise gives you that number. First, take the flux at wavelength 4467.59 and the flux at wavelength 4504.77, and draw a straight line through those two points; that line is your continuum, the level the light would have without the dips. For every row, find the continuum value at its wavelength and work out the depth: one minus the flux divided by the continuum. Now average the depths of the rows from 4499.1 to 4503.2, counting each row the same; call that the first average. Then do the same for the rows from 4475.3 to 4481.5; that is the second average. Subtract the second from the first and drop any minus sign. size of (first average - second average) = 0.12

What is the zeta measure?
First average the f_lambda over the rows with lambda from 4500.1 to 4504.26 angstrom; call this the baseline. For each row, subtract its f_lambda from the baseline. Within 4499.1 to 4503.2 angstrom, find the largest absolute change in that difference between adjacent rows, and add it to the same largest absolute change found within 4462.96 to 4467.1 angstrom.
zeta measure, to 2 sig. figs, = 1.6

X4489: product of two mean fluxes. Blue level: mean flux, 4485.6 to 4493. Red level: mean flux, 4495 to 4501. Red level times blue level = 215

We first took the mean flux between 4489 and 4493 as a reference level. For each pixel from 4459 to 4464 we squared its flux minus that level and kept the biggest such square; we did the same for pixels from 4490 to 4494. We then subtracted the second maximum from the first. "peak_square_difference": 2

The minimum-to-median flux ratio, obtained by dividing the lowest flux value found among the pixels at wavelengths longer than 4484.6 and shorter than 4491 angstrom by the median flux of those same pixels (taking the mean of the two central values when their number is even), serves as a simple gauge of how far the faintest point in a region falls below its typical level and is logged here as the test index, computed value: 0.990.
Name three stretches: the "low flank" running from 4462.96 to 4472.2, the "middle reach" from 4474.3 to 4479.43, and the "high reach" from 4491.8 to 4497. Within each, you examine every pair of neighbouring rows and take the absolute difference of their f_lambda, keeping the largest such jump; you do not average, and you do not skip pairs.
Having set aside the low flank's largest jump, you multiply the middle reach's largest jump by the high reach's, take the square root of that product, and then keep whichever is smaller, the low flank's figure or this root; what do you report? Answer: 0.80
